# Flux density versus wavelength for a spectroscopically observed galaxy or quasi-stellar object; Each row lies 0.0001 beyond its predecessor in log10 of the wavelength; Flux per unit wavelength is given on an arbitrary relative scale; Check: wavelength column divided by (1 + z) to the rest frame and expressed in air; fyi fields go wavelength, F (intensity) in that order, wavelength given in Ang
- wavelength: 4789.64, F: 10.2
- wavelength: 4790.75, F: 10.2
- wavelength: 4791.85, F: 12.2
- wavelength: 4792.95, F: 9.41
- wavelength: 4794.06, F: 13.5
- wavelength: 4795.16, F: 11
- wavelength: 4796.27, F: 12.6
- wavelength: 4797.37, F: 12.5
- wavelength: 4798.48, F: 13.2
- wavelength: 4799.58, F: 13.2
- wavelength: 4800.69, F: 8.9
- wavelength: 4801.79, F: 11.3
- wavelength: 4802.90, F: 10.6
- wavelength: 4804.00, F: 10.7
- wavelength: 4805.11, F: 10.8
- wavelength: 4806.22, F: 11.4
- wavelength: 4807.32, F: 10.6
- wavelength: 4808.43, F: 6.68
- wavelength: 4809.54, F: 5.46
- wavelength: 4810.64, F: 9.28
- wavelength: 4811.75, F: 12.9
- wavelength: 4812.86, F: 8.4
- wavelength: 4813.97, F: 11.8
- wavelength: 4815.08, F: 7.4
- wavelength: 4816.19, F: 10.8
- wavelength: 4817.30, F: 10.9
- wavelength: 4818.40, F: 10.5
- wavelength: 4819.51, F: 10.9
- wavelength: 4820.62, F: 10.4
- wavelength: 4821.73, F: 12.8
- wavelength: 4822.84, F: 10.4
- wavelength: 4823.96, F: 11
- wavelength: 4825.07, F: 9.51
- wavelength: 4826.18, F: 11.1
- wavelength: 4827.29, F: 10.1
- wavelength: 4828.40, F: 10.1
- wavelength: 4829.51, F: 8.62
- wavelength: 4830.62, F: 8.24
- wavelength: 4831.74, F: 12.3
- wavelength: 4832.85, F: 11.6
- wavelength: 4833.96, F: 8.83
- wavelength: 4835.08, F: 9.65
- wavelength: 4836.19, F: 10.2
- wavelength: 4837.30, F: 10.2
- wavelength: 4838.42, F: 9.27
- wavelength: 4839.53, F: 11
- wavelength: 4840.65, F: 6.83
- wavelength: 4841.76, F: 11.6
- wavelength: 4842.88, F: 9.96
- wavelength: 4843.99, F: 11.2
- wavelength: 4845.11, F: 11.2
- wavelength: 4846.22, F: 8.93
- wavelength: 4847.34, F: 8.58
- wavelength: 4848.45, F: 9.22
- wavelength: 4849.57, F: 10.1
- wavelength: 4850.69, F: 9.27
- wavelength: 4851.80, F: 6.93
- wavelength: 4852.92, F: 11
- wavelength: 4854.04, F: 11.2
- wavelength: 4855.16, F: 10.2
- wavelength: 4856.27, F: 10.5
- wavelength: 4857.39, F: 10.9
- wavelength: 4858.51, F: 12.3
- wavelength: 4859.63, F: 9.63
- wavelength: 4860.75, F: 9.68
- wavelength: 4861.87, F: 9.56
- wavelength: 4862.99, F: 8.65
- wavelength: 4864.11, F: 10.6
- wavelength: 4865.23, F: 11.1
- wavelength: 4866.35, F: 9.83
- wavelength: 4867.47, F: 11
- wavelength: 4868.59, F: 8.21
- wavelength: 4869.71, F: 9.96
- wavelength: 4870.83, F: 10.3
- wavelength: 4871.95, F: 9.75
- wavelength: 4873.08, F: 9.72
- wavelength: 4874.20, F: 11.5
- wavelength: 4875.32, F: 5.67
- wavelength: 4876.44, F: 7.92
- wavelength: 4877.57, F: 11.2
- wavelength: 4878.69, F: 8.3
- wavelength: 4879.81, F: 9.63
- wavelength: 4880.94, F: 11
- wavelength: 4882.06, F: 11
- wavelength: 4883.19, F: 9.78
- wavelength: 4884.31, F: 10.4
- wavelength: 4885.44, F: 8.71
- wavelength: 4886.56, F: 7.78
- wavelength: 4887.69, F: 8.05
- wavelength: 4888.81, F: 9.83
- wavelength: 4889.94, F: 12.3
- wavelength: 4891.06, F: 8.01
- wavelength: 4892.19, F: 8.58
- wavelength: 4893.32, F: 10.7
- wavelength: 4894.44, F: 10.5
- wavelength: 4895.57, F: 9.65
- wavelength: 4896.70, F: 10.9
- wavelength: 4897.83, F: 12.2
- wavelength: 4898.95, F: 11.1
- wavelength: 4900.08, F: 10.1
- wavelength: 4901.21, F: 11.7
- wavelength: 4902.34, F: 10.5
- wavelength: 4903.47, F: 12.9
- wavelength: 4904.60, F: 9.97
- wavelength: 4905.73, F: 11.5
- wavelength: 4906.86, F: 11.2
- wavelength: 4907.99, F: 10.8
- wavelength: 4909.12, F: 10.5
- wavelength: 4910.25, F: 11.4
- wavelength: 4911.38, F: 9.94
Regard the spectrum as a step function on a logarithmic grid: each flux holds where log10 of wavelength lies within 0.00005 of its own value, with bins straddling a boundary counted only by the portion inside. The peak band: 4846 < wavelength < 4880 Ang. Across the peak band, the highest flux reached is 12.3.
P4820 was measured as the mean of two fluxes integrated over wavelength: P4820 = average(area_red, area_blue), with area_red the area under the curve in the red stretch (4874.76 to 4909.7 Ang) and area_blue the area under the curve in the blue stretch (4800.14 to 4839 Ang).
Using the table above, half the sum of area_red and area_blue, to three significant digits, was 372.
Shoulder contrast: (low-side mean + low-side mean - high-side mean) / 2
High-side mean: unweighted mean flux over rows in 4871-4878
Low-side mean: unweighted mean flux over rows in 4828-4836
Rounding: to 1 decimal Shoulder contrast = 5.3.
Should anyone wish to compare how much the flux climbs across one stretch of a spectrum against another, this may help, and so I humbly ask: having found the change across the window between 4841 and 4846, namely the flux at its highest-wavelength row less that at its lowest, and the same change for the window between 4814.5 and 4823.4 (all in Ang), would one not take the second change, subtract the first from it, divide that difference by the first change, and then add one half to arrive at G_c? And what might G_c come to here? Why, -8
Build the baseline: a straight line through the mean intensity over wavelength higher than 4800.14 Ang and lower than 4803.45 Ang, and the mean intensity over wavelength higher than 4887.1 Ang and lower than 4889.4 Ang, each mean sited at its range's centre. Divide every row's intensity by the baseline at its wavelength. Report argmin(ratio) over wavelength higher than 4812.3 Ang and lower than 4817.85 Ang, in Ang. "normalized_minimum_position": 4815.08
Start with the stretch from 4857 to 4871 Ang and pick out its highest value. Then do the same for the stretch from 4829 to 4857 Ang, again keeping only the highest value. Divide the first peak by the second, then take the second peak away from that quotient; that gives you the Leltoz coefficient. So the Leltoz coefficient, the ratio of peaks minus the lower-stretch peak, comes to -11.3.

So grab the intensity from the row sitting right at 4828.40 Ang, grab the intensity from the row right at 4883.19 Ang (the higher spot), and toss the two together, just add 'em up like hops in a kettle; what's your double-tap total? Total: 19.9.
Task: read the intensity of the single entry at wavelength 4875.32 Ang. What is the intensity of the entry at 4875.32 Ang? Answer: 5.67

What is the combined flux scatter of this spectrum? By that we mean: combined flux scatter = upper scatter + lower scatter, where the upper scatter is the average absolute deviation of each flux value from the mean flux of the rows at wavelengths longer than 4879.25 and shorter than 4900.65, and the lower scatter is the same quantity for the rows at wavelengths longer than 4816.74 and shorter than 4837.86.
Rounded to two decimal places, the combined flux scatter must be 1.91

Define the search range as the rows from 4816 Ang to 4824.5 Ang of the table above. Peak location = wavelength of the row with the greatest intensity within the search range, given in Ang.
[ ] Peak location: 4821.73 Ang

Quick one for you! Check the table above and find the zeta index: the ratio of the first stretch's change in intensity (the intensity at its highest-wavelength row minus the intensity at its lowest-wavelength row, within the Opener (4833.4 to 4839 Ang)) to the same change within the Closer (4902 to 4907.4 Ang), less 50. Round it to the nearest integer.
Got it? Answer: -49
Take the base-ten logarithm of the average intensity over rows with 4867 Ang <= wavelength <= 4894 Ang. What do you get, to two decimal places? 0.98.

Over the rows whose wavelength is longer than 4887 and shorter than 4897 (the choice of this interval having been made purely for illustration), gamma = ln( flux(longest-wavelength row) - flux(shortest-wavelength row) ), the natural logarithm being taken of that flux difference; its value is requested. 1.05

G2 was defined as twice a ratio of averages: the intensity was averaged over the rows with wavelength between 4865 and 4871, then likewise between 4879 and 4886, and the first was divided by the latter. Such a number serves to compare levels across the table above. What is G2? 2.00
